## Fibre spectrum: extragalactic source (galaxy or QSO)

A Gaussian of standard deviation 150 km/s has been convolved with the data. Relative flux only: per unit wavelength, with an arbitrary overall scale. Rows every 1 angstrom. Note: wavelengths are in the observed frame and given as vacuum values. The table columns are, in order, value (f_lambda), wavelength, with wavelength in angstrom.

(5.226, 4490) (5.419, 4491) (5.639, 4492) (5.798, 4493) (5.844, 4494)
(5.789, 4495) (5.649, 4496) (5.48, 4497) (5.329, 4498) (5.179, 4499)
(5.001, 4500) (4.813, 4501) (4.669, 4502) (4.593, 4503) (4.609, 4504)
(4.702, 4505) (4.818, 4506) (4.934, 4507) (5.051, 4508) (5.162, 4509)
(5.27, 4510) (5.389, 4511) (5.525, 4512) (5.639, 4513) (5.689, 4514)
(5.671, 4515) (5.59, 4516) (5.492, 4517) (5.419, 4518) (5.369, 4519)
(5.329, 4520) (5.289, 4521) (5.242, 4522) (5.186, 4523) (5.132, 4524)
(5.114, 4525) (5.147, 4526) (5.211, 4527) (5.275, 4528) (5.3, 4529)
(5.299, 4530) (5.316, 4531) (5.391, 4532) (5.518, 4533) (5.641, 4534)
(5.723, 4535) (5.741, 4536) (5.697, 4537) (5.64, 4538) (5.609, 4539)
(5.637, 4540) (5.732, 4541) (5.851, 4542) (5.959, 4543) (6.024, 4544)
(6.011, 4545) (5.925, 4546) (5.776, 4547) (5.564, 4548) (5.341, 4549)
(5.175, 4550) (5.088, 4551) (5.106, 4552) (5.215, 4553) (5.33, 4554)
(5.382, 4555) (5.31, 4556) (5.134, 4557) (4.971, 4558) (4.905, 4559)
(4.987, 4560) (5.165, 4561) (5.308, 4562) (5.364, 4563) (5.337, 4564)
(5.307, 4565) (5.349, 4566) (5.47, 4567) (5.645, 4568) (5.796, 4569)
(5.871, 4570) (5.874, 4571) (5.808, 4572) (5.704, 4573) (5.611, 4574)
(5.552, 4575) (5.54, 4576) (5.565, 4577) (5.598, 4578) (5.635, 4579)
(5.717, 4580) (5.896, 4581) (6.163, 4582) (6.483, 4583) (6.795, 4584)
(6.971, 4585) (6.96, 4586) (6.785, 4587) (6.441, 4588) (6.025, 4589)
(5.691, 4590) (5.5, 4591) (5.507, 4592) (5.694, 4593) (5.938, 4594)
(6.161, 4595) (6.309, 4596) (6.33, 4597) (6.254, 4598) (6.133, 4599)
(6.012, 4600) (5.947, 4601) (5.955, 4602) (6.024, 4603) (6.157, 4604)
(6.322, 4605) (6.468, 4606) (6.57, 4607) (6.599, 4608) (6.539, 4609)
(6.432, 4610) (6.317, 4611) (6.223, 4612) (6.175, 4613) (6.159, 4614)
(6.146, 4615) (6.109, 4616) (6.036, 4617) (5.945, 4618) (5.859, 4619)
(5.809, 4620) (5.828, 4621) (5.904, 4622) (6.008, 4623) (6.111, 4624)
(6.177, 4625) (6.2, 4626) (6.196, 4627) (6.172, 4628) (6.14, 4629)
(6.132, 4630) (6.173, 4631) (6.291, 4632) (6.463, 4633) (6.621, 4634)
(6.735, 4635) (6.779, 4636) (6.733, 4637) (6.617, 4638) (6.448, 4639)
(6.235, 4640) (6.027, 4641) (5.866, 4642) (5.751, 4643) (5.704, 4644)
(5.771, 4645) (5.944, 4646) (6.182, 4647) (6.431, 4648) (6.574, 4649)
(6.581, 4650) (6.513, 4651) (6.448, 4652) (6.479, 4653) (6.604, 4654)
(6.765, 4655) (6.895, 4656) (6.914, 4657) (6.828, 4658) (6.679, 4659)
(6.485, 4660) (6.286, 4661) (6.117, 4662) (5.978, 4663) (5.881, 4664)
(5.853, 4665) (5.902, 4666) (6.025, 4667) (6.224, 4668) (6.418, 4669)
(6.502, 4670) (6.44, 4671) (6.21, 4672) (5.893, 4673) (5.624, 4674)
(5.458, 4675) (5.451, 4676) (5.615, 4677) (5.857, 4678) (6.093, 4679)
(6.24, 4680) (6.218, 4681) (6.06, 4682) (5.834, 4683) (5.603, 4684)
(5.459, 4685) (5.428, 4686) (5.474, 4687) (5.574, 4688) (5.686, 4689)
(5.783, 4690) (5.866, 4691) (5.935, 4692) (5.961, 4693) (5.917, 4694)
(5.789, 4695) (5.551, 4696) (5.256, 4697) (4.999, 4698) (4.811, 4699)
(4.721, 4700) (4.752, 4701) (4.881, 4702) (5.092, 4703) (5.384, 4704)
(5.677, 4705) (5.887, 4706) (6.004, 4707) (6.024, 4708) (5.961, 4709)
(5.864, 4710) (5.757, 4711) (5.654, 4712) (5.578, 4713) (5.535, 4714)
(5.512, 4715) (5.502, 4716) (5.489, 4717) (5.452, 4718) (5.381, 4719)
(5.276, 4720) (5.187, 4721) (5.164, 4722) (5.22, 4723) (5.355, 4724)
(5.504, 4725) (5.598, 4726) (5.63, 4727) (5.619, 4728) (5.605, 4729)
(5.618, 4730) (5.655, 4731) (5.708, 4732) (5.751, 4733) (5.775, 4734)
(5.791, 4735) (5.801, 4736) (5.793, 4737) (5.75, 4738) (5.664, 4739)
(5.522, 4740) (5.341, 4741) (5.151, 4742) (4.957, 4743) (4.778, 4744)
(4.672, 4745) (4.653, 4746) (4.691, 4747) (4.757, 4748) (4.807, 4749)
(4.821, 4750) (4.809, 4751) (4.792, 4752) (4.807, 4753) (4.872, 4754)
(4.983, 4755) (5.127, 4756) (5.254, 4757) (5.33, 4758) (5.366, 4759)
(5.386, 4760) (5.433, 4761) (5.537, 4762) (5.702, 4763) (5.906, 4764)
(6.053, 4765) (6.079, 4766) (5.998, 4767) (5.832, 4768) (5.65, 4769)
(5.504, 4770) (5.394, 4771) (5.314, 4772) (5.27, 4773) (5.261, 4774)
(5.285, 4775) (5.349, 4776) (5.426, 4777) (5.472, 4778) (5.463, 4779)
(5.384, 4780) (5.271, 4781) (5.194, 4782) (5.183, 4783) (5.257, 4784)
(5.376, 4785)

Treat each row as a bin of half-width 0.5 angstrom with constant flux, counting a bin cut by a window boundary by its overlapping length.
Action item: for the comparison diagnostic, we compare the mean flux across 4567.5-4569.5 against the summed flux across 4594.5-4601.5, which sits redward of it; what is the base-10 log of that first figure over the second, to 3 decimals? -0.878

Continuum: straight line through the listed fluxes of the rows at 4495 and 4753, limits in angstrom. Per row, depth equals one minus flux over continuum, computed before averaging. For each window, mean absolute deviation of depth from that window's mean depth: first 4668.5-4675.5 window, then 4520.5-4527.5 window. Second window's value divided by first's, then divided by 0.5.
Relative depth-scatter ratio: 0.2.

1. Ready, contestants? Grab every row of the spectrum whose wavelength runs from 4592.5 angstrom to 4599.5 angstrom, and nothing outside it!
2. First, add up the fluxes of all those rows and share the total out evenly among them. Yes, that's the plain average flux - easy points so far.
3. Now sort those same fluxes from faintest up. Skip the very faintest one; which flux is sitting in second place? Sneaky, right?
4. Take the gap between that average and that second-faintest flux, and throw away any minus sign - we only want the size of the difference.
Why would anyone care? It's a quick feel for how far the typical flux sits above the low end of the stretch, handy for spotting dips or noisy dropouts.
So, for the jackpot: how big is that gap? 0.18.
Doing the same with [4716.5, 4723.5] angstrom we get 0.12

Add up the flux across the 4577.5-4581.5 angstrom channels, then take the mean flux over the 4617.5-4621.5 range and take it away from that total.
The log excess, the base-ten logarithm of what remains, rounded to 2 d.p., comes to 1.23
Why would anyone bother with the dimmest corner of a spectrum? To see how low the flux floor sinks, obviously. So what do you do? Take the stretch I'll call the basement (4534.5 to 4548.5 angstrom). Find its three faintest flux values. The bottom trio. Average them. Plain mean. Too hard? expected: 5.6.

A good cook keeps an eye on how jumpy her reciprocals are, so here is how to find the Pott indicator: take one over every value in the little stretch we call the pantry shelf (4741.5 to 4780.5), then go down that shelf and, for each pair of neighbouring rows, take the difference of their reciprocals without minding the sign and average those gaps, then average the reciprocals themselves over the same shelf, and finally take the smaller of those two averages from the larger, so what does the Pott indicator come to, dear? 0.188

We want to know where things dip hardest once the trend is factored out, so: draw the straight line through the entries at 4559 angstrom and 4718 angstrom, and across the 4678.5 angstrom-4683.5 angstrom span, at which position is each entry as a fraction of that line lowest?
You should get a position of 4683 angstrom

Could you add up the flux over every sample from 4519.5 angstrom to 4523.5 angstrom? 21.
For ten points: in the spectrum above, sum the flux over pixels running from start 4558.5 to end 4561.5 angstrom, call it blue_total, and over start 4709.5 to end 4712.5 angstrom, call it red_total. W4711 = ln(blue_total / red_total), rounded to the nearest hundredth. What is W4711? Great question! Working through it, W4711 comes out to -0.14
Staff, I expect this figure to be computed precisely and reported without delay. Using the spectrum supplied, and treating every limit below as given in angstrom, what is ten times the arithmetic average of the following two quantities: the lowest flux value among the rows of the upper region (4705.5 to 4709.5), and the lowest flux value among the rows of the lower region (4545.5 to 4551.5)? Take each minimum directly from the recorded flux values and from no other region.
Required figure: 54.9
